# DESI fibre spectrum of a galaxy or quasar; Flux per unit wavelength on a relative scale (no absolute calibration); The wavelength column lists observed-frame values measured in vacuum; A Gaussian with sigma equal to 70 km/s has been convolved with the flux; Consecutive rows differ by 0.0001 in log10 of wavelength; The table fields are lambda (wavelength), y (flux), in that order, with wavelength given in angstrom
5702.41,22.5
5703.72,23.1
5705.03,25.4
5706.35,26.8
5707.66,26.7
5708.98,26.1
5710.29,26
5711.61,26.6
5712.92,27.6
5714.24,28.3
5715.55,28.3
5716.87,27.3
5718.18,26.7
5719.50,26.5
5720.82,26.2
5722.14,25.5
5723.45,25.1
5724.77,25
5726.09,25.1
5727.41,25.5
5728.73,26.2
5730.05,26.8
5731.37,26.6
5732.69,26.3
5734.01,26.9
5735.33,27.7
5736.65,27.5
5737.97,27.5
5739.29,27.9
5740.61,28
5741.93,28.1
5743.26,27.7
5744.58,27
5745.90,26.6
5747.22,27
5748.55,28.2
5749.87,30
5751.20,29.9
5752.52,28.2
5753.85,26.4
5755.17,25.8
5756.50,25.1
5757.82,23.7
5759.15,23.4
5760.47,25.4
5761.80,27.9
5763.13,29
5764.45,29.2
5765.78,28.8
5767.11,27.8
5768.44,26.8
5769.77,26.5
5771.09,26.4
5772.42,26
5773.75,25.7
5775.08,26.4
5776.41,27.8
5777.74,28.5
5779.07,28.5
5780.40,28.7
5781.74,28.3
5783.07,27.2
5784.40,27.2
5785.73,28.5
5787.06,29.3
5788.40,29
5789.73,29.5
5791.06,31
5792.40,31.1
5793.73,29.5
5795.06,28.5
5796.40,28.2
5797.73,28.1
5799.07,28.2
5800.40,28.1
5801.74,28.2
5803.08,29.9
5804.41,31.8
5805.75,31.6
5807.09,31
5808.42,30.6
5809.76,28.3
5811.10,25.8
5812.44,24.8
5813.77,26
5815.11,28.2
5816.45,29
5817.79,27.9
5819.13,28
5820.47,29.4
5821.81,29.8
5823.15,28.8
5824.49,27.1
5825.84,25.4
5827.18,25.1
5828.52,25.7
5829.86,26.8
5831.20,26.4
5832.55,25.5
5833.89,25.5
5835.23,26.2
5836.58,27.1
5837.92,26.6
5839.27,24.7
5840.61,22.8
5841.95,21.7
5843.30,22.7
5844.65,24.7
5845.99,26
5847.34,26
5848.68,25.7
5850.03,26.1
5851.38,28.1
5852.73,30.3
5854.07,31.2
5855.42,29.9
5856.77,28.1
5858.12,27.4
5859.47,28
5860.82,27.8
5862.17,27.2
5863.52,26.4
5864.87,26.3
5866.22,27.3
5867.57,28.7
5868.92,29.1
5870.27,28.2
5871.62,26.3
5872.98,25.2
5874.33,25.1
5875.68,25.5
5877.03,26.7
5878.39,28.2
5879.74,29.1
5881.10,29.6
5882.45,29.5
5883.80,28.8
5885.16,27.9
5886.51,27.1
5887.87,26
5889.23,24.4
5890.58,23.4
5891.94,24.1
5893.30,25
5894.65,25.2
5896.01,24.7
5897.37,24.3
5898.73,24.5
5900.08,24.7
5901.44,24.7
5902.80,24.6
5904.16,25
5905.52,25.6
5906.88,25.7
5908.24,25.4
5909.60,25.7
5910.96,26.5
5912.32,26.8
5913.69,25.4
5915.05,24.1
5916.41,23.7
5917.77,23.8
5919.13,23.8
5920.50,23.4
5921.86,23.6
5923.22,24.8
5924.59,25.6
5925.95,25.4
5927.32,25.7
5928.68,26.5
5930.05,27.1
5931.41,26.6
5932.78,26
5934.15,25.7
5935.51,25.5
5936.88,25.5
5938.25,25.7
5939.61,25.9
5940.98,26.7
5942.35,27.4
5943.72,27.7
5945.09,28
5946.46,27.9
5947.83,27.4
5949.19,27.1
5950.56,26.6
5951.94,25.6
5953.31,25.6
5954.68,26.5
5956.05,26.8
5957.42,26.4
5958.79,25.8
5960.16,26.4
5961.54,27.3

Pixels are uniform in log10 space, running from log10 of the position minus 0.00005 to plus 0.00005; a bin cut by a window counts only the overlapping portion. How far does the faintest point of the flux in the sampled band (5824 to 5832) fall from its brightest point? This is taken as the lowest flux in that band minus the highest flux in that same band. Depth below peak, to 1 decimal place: -2.0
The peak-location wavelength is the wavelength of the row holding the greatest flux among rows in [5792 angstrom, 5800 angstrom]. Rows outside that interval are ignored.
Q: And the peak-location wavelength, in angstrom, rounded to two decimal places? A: 5792.40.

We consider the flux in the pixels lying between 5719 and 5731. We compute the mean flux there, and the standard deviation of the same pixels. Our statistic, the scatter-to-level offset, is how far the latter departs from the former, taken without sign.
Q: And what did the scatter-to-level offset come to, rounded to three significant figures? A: 25.1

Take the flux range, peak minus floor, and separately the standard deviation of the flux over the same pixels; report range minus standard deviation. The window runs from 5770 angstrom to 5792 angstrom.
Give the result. 3.9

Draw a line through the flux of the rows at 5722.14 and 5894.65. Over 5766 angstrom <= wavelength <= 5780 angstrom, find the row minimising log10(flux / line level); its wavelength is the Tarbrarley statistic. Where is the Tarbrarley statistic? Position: 5773.75 angstrom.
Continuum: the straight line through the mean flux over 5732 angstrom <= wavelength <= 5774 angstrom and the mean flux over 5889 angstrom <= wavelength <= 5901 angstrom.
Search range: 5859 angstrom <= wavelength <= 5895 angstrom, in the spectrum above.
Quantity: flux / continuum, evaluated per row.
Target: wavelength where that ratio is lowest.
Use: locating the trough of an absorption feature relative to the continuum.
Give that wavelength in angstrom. 5890.58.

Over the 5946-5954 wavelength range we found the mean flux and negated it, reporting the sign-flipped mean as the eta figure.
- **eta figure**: -26.7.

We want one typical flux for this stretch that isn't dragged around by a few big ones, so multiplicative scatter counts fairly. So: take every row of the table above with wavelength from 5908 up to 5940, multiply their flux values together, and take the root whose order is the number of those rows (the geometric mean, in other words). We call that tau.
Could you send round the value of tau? 25.3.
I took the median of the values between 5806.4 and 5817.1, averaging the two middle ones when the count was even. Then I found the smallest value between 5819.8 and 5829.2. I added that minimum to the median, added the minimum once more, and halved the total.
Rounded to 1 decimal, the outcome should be 39.2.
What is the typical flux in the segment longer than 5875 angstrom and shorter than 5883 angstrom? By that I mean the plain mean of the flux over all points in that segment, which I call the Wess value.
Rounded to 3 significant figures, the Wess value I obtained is 28.1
